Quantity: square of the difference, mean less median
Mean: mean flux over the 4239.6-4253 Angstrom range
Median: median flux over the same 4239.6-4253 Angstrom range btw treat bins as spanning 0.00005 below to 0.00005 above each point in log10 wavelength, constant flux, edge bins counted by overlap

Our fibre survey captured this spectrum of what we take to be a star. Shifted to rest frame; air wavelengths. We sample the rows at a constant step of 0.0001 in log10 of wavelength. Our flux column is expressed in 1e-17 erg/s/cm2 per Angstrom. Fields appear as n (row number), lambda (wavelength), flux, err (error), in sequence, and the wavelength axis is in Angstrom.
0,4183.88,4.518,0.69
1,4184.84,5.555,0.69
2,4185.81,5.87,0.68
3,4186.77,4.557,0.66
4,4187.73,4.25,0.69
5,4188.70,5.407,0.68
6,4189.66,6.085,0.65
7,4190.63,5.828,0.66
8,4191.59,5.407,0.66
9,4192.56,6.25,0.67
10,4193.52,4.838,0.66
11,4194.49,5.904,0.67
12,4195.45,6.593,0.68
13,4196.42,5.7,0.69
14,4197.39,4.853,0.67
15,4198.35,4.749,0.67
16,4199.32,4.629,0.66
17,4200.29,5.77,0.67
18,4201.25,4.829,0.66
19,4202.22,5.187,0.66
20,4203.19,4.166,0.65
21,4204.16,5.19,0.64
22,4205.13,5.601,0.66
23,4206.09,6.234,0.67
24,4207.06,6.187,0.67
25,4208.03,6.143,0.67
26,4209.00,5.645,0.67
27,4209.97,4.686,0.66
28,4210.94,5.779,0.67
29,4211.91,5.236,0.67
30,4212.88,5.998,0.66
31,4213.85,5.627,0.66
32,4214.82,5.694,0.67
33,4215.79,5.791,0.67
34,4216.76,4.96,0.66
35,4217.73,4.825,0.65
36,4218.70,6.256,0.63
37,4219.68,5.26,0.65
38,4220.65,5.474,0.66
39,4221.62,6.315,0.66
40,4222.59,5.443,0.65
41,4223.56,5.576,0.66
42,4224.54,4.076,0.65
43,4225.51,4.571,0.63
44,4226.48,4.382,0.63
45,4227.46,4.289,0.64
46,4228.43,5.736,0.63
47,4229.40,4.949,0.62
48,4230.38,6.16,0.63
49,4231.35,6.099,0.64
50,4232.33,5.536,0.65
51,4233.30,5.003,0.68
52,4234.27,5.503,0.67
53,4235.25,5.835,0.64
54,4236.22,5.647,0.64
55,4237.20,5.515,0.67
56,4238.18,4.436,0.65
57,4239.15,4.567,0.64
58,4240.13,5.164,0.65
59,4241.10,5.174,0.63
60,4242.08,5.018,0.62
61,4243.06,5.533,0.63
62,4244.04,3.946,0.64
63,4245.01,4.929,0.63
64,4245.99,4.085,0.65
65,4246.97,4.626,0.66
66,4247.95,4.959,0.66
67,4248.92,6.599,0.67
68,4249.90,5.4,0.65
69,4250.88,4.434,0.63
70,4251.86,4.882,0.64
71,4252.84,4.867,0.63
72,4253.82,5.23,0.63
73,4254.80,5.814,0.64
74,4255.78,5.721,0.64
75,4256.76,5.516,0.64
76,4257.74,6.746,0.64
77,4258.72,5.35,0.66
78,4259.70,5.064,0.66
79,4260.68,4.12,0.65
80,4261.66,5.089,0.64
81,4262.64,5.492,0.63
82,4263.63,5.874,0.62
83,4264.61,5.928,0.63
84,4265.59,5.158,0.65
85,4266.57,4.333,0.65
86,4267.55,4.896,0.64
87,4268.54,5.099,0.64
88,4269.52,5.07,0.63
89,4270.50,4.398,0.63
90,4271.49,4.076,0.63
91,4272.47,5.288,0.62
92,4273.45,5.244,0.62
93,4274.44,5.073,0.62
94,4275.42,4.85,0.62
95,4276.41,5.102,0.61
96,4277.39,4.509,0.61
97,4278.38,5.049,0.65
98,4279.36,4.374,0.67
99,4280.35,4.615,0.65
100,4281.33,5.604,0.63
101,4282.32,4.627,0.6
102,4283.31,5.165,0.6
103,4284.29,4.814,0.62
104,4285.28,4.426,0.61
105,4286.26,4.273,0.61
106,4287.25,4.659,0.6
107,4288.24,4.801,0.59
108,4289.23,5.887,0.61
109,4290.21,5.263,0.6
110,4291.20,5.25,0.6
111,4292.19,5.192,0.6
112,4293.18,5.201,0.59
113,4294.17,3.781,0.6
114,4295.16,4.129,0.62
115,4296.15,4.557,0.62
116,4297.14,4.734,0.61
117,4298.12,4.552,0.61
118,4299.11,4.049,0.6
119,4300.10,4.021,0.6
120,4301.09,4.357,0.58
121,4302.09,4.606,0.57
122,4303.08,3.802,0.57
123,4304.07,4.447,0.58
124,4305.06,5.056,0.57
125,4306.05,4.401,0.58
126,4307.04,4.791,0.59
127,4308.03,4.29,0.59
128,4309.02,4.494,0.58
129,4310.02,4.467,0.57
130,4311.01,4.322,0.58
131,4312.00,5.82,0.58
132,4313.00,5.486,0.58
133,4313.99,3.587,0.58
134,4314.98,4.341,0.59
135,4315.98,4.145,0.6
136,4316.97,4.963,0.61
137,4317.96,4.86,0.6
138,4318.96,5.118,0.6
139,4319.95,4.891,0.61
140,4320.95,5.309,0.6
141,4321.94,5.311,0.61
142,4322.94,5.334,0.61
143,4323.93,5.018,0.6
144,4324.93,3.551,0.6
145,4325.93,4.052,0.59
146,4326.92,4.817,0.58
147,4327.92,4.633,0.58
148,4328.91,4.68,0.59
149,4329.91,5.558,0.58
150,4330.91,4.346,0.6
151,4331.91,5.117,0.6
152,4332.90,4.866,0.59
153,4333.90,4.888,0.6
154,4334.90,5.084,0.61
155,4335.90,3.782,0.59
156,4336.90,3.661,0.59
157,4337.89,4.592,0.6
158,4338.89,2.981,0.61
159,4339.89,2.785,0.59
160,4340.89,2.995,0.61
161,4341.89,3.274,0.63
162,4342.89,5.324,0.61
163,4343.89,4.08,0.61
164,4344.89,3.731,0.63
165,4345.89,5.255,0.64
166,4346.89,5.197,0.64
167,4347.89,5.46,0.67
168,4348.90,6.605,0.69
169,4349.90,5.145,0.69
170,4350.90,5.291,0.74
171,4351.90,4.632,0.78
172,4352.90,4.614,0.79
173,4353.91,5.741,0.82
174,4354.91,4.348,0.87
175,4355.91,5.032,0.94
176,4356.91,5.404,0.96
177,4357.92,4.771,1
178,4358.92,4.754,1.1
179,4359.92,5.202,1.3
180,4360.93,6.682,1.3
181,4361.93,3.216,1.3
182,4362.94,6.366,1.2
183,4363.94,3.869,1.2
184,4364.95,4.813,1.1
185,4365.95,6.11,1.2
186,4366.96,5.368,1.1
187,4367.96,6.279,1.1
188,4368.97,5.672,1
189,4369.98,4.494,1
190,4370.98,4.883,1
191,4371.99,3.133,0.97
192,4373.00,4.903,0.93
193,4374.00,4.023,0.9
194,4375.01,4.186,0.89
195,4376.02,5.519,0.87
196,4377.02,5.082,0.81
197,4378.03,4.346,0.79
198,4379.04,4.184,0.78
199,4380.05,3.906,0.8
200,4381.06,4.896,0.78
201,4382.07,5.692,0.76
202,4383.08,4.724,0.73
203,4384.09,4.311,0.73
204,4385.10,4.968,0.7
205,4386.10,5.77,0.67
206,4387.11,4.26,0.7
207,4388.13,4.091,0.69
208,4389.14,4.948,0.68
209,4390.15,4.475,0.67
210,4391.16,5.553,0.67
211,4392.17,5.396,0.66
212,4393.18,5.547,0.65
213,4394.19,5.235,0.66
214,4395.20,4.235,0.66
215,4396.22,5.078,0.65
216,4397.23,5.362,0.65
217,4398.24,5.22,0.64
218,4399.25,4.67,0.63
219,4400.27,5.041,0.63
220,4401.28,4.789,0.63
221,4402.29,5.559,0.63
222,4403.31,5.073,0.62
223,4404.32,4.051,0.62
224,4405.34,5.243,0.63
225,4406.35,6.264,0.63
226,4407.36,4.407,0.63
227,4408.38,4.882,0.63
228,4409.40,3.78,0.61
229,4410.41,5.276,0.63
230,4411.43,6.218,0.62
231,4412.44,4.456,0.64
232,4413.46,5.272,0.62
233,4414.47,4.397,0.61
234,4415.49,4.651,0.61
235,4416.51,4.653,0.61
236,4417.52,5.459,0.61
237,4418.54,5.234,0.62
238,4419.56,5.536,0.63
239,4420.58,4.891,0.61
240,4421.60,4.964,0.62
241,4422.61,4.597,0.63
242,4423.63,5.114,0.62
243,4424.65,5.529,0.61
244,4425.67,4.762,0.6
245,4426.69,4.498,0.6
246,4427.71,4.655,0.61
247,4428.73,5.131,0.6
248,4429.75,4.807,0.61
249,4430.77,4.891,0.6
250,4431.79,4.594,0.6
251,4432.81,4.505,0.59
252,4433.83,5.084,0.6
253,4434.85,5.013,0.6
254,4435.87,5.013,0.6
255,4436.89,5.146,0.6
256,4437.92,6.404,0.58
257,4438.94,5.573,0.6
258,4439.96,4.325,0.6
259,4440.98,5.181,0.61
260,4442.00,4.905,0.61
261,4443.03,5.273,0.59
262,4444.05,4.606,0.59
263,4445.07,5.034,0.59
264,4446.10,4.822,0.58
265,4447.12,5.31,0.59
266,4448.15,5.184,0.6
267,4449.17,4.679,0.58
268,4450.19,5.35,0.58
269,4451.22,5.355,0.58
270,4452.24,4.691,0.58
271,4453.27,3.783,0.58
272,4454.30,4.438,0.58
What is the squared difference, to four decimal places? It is 0.0008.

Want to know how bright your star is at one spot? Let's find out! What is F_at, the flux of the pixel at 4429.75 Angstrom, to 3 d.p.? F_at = 4.807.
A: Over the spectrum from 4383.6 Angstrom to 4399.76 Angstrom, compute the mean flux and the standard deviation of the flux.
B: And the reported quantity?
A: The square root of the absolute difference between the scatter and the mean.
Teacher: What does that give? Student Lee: 2.10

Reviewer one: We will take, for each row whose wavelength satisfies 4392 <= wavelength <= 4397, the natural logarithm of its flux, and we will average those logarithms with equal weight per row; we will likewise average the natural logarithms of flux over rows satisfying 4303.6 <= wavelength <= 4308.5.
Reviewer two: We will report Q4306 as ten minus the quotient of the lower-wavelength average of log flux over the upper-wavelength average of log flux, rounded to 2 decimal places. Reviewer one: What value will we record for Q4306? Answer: 9.06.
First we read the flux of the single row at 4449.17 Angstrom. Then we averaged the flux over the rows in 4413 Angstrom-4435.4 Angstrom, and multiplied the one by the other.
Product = 23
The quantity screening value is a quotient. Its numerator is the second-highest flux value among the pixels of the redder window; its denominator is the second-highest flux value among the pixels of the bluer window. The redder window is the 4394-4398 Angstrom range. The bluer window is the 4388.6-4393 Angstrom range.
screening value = 0.97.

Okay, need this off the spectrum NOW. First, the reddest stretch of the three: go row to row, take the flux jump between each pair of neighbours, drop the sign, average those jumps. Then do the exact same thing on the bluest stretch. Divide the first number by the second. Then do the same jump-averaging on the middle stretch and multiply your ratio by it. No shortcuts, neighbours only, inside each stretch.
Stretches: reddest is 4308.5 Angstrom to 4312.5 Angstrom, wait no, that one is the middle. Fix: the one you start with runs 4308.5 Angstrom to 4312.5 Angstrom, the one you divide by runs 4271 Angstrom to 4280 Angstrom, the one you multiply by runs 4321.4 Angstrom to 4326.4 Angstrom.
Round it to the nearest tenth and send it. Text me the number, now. 0.7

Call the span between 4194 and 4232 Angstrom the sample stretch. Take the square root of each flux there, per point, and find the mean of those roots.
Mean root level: 2.32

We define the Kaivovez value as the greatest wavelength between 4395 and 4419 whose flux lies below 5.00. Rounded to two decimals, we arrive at 4416.51 Angstrom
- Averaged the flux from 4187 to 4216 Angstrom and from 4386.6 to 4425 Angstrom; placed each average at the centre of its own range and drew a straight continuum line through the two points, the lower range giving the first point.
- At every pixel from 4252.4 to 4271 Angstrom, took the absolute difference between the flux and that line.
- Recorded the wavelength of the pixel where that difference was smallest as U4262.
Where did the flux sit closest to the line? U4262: 4258.72 Angstrom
